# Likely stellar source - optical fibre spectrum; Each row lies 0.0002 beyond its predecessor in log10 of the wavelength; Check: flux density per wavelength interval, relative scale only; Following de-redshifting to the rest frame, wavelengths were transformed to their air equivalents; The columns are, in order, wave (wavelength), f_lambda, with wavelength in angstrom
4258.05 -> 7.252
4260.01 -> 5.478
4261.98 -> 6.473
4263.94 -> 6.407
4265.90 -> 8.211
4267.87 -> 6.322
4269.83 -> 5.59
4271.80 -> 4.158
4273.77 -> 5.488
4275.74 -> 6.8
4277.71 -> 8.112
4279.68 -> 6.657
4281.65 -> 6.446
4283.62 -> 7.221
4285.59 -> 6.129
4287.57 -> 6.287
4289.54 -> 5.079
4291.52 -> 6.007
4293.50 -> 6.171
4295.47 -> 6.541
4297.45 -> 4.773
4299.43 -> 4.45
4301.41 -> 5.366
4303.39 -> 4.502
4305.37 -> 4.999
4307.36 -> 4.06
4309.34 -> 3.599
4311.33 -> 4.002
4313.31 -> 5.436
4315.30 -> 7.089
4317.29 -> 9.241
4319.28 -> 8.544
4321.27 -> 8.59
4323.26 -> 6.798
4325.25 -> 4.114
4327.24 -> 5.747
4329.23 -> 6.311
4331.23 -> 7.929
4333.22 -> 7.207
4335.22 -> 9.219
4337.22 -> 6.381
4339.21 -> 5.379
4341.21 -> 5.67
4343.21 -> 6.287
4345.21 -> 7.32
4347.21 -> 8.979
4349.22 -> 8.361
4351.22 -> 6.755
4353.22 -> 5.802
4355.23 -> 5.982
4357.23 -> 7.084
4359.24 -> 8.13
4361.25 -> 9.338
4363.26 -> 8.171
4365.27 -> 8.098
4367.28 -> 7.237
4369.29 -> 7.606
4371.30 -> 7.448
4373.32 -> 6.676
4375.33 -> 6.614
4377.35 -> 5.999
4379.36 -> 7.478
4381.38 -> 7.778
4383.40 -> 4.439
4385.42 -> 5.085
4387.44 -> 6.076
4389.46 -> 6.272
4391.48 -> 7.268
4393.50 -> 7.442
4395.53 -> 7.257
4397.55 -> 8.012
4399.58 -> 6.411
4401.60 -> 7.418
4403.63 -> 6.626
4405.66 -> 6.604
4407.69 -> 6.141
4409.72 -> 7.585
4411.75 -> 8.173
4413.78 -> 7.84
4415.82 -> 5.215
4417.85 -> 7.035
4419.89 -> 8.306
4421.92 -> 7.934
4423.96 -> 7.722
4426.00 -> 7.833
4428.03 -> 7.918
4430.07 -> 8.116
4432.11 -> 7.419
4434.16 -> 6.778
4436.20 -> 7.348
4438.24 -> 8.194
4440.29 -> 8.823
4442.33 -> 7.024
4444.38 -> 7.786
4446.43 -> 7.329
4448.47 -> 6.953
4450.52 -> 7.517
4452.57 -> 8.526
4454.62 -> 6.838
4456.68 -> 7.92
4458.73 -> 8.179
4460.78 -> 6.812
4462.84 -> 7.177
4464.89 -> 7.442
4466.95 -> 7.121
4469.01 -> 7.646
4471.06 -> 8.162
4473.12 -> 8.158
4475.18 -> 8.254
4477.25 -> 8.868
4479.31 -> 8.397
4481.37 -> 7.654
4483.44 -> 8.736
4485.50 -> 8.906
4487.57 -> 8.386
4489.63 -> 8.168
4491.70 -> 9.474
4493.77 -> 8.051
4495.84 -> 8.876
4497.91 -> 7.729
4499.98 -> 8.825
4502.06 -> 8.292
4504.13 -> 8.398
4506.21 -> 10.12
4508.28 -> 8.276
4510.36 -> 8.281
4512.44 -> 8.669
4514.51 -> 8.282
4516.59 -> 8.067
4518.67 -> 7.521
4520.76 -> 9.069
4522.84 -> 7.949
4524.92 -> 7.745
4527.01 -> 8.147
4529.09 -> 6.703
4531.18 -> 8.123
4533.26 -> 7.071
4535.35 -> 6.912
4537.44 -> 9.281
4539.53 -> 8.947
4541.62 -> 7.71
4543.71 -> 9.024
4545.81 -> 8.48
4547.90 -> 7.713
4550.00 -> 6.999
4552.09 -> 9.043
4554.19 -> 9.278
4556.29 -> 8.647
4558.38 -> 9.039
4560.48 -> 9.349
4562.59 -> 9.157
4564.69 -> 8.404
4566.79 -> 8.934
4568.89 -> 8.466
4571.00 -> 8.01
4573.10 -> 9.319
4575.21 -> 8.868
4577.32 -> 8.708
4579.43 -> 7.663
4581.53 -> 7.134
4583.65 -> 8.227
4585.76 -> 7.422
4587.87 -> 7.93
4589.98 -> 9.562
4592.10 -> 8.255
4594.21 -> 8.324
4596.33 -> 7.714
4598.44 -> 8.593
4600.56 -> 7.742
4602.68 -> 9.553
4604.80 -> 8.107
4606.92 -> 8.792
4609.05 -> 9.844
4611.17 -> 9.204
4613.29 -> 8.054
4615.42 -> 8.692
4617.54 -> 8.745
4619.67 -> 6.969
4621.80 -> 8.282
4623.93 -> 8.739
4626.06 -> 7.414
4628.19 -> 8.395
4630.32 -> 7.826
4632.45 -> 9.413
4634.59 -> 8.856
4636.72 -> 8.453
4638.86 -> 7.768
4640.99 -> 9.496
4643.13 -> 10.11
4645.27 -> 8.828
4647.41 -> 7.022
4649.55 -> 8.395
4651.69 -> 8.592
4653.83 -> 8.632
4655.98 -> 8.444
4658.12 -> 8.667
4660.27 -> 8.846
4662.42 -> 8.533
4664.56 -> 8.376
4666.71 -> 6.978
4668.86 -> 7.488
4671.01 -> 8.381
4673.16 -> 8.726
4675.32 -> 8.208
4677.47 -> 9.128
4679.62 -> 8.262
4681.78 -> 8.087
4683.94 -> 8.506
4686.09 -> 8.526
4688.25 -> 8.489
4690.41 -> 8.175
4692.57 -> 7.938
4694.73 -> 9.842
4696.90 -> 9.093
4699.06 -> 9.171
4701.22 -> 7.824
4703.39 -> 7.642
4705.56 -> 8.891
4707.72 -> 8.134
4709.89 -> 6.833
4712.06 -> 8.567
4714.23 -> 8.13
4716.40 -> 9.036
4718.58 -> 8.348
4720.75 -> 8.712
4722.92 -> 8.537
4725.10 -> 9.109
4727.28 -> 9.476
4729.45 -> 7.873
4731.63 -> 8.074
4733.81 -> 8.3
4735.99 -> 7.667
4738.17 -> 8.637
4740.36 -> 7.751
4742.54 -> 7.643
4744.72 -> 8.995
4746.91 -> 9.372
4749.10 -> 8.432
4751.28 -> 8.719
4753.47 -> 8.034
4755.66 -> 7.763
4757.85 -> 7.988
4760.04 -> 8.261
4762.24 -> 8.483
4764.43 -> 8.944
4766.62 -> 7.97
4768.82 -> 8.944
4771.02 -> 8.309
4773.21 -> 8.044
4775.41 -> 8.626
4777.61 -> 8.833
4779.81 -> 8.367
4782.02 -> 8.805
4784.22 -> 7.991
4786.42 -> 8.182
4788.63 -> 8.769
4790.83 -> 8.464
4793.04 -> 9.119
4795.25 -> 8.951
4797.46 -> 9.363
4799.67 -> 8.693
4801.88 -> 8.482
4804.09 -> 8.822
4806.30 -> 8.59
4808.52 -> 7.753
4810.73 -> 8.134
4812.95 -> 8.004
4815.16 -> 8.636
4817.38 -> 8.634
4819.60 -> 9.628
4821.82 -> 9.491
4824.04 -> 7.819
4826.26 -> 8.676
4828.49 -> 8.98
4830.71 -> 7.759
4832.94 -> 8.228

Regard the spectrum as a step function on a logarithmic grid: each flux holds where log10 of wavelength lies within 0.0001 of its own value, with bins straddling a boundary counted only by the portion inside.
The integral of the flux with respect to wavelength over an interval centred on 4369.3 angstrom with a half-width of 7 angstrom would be 104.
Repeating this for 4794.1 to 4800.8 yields 60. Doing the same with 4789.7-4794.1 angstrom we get 39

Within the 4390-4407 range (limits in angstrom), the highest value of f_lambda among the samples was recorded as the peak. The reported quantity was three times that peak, 24.0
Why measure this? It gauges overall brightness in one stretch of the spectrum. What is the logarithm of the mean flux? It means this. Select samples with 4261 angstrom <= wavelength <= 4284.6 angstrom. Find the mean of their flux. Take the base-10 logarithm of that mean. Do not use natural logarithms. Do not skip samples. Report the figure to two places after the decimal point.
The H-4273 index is 0.81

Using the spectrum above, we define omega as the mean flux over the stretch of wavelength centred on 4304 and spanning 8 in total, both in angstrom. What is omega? 4.7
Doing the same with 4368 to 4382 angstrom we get 7.1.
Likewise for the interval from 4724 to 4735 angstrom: 8.6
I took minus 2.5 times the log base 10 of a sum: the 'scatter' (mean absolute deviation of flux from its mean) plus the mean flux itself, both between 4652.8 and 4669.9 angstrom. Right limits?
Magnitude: -2.36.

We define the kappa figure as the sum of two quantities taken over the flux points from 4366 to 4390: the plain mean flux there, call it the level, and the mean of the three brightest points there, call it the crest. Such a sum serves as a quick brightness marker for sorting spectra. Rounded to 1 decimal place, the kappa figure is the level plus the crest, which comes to 14.2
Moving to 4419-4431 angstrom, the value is 16.1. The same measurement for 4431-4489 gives 16.7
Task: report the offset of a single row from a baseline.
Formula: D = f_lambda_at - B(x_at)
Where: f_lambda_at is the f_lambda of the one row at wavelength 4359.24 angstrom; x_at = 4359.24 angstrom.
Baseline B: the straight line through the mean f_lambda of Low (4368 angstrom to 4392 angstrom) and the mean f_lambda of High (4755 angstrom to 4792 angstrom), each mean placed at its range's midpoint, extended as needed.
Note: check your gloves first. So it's 1.67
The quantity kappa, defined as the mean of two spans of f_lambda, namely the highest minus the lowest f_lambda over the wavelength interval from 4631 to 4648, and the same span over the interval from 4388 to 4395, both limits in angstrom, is 2.13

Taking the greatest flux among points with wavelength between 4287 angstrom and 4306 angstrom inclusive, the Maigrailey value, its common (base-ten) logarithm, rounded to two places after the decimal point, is 0.82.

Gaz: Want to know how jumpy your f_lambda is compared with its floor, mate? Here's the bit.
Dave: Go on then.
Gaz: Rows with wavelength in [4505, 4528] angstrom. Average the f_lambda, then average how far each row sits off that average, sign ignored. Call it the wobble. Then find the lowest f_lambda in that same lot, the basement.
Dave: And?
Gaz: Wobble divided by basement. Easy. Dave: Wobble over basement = 0.066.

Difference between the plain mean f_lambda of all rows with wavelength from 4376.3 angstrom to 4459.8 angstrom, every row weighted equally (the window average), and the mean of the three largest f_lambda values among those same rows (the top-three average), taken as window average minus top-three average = -1.32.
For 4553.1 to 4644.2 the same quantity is -1.29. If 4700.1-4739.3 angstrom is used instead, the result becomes -0.89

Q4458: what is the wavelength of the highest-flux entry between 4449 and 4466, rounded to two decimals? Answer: 4452.57 angstrom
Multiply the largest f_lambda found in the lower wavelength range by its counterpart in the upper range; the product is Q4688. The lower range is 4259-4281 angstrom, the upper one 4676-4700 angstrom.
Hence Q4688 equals 81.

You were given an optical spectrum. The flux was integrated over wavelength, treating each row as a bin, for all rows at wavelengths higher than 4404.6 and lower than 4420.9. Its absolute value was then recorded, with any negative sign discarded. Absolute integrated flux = 116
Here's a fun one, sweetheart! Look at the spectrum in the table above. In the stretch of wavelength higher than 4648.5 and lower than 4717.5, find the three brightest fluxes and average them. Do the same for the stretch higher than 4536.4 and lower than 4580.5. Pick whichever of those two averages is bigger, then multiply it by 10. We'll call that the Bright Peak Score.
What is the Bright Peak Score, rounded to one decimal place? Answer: 93.8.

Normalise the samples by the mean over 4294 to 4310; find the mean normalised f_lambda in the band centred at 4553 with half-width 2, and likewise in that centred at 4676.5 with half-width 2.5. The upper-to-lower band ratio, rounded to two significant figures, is 0.95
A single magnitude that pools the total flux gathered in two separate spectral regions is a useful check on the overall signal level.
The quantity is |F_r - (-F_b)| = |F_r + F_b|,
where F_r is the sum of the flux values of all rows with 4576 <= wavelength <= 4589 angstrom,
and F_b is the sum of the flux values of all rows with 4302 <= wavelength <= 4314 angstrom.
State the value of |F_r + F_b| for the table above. 74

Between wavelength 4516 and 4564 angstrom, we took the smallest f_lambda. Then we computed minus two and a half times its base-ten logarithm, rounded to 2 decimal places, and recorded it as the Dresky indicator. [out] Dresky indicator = -2.07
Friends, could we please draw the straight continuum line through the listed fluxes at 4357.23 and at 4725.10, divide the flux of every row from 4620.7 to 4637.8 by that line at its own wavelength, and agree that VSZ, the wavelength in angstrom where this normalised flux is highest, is 4632.45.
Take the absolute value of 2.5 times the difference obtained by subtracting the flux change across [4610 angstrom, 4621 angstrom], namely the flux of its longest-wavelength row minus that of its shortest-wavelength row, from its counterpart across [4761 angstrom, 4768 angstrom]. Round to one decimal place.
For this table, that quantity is 4.3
